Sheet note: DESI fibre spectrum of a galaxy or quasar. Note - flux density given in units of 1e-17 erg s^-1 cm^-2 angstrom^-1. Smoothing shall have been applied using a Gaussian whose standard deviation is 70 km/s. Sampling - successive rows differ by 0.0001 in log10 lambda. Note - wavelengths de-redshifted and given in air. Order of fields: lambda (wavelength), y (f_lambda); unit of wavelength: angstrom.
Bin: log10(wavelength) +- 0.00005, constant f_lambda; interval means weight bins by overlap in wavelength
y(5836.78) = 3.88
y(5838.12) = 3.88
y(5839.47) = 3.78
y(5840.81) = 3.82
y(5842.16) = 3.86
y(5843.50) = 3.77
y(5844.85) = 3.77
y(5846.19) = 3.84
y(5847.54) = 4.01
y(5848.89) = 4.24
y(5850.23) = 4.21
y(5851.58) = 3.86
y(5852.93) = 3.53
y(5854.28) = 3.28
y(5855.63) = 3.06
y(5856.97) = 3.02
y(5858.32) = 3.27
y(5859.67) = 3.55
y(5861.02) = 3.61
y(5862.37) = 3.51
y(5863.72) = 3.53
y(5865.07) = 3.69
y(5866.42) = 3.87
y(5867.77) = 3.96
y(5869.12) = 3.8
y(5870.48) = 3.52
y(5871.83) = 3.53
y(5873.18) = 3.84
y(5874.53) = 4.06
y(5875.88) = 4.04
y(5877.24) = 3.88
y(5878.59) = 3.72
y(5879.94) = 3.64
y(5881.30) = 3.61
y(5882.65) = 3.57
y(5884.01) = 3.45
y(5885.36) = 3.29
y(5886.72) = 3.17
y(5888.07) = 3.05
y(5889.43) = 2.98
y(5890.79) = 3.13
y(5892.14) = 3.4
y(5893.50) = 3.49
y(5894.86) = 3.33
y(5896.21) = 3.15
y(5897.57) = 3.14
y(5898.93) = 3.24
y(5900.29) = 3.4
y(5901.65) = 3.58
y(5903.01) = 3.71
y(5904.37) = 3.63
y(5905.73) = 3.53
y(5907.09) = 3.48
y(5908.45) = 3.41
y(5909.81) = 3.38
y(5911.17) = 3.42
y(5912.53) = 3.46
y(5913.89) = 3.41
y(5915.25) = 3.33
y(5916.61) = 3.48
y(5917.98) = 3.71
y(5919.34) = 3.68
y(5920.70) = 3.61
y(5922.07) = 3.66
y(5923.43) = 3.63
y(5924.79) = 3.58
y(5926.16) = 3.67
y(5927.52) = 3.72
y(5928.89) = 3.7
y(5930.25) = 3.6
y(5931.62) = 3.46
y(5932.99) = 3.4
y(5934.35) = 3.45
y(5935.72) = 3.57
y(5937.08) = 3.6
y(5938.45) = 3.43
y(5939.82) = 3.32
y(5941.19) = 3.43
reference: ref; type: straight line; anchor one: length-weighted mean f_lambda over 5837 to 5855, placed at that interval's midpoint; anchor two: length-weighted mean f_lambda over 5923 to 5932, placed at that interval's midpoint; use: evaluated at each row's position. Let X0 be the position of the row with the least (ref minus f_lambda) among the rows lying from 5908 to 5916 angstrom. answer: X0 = 5912.53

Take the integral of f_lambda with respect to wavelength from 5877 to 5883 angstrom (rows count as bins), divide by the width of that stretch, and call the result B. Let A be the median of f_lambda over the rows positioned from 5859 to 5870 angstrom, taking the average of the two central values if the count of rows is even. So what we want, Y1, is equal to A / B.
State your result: 0.99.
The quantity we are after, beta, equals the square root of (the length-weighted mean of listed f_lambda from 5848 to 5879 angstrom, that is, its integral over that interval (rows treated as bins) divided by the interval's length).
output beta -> 1.92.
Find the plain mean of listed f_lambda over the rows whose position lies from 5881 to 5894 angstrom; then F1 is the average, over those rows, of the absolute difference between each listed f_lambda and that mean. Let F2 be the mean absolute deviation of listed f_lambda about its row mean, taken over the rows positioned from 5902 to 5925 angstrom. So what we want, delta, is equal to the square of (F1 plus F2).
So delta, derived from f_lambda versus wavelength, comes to 0.09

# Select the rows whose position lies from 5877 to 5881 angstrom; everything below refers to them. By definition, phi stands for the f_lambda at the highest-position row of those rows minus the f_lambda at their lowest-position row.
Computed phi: -0.24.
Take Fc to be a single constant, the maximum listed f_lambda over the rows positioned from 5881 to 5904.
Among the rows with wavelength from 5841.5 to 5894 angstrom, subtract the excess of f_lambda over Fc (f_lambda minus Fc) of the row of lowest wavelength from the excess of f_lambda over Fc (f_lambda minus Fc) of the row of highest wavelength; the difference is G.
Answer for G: -0.4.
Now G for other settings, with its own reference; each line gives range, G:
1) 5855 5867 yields 0.8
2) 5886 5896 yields 0.2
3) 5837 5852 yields 0.0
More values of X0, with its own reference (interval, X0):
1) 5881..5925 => 5917.98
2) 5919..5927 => 5926.16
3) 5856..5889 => 5874.53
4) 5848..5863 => 5848.89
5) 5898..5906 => 5903.01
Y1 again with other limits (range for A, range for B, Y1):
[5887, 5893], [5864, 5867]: 0.83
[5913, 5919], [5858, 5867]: 0.96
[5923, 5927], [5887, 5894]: 1.13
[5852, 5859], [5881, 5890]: 0.99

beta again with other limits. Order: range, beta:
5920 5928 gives 1.91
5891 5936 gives 1.87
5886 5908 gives 1.83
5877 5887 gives 1.88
